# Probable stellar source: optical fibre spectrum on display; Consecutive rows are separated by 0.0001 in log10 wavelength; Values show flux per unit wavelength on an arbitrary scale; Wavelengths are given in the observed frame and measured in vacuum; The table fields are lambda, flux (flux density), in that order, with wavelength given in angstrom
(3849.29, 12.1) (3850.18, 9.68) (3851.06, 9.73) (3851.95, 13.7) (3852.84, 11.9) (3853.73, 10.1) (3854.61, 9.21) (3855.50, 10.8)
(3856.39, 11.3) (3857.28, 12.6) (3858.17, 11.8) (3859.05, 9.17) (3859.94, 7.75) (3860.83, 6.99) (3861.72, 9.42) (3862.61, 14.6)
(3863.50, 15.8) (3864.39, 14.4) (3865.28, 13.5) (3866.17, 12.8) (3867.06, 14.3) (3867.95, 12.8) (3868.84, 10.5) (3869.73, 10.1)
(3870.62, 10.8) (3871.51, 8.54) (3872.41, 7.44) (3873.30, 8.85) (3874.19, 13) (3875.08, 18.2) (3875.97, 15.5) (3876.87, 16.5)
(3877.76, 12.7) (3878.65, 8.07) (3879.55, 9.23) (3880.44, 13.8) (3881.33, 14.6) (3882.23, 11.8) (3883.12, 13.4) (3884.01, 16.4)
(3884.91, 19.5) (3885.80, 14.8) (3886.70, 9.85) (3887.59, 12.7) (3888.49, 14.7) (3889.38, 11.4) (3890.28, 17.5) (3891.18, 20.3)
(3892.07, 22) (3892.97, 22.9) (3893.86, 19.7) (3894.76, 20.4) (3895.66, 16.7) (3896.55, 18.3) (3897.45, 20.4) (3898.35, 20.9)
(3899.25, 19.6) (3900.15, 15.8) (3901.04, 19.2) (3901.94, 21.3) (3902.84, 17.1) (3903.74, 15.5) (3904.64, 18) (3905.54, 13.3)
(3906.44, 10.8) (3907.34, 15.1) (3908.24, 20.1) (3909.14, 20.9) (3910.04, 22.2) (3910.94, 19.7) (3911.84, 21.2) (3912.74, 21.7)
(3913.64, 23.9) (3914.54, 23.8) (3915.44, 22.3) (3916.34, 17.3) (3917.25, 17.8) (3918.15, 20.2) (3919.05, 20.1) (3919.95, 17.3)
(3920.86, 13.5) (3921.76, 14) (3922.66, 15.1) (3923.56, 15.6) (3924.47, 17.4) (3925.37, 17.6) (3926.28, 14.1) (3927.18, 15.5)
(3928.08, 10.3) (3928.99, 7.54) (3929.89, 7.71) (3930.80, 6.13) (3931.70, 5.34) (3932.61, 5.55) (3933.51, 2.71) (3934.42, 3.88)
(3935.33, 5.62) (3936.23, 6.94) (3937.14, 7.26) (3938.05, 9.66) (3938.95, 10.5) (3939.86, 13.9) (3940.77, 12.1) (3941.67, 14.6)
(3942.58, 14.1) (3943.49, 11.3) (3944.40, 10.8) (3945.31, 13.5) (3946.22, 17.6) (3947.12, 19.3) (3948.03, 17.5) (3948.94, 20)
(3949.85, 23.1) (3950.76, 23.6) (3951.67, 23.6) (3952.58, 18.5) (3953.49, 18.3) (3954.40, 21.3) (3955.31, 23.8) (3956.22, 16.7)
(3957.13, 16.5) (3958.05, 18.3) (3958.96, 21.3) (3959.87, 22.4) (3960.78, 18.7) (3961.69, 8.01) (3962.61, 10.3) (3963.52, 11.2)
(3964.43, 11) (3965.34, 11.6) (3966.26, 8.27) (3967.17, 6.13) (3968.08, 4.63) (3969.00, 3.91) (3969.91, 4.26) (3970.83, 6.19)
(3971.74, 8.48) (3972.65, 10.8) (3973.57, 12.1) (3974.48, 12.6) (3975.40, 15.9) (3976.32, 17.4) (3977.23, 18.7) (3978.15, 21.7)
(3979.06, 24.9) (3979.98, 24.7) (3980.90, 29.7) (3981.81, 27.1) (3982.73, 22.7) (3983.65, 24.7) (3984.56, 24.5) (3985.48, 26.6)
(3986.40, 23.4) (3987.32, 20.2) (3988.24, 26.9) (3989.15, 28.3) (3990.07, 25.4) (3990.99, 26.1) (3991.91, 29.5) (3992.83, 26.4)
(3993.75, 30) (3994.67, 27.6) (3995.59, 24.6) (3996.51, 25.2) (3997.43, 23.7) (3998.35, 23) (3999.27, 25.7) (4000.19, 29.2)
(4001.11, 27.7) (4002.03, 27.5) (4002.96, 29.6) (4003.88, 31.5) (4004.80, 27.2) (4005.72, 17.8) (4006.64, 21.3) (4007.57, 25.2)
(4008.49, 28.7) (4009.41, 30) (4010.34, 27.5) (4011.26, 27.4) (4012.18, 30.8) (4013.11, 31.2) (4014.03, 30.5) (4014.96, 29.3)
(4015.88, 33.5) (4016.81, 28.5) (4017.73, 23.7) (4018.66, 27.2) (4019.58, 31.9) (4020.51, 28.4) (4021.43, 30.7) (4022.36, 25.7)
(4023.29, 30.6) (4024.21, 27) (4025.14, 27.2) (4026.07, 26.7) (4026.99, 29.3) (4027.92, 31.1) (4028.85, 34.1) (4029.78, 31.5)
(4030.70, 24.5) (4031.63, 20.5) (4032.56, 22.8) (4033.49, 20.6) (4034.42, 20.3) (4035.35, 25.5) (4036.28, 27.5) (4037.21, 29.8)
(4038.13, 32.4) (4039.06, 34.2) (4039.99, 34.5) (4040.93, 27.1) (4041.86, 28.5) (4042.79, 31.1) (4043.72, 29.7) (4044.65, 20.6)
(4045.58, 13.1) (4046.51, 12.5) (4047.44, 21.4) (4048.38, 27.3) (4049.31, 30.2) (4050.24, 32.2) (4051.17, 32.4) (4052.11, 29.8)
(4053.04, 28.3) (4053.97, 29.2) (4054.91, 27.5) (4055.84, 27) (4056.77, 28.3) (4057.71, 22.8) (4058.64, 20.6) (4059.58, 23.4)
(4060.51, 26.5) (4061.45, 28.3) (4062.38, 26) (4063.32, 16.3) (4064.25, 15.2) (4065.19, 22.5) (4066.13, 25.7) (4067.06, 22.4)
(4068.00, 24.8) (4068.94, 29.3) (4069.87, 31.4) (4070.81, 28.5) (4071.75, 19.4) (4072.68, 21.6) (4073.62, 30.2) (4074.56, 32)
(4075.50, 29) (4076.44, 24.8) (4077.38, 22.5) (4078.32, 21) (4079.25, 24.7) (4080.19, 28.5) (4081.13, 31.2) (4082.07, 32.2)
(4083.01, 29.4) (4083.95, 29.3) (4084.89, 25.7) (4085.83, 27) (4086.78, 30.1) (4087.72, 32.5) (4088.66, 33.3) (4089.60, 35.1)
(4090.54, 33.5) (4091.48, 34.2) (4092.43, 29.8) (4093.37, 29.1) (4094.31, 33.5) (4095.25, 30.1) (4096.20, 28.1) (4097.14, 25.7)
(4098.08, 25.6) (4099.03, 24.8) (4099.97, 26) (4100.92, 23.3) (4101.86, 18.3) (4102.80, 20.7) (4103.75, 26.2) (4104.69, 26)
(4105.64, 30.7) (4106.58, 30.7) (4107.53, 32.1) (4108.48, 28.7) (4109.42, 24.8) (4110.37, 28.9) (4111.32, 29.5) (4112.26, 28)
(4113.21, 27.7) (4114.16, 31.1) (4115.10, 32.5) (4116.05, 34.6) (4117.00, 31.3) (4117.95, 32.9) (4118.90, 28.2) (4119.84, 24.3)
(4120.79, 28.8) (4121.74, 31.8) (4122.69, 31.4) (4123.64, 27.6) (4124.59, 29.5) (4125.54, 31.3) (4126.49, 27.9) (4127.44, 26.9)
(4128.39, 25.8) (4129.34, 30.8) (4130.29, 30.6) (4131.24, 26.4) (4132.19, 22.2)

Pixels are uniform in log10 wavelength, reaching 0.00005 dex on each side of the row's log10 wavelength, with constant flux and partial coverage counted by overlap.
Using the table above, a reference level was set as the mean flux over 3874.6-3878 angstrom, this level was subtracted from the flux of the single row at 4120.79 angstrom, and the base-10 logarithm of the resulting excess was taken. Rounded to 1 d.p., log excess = 1.1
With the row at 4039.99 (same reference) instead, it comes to 1.3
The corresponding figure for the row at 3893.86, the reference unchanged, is 0.6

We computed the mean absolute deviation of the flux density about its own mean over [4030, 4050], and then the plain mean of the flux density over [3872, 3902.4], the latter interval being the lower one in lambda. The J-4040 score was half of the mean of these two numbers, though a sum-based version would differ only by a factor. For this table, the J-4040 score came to 5.2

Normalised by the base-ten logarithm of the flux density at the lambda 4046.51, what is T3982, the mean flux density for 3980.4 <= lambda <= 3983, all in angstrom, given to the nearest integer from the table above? 24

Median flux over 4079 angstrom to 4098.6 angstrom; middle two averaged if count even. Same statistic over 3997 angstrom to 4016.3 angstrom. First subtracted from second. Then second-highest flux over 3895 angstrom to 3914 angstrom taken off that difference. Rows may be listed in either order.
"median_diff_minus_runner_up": -24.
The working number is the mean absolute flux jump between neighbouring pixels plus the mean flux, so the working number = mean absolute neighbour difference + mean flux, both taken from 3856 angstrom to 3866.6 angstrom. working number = 13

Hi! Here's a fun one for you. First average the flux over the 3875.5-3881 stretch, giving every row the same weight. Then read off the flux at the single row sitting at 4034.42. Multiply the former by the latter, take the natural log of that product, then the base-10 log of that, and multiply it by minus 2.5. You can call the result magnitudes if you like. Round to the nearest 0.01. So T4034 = -1.86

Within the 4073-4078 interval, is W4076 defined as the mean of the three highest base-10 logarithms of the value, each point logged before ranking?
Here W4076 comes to 1.48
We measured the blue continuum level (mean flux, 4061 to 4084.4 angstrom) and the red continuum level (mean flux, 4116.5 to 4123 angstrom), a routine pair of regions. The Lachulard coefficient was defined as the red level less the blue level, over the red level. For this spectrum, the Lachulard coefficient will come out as 0.1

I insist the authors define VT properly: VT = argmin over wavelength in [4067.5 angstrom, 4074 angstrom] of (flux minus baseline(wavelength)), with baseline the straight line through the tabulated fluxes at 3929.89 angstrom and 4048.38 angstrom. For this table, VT 4071.75 angstrom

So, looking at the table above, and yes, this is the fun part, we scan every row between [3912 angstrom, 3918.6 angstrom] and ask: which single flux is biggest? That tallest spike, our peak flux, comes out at 23.9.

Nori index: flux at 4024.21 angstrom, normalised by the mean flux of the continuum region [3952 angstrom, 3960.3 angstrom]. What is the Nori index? 1.37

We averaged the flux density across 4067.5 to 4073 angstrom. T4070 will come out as 26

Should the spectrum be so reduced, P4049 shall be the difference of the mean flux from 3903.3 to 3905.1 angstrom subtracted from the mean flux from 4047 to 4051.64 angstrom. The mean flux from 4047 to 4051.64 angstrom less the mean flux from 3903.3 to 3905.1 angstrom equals 12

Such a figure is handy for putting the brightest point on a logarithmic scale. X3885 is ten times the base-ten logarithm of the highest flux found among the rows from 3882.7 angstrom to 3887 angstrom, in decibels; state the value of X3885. 12.9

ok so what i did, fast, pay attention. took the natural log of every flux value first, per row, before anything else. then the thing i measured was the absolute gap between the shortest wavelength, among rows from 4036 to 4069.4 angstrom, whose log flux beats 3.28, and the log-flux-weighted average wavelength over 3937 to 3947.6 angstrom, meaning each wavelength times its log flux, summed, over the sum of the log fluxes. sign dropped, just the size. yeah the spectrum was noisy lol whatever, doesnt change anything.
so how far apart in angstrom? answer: 93.9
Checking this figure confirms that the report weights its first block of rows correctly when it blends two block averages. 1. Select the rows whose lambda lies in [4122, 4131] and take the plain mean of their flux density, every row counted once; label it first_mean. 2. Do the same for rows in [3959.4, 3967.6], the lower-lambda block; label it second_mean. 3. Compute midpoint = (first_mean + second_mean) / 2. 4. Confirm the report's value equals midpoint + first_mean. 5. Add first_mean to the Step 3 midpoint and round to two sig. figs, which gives 50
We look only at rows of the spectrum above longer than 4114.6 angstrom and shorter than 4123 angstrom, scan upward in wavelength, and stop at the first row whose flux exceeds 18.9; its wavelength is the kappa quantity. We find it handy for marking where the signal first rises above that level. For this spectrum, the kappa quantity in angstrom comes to 4115.10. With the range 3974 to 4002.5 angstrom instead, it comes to 3978.15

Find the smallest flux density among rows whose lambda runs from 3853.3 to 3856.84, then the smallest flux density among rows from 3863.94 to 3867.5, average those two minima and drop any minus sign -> 11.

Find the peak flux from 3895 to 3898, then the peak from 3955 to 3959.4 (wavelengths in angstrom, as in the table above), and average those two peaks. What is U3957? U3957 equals 22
